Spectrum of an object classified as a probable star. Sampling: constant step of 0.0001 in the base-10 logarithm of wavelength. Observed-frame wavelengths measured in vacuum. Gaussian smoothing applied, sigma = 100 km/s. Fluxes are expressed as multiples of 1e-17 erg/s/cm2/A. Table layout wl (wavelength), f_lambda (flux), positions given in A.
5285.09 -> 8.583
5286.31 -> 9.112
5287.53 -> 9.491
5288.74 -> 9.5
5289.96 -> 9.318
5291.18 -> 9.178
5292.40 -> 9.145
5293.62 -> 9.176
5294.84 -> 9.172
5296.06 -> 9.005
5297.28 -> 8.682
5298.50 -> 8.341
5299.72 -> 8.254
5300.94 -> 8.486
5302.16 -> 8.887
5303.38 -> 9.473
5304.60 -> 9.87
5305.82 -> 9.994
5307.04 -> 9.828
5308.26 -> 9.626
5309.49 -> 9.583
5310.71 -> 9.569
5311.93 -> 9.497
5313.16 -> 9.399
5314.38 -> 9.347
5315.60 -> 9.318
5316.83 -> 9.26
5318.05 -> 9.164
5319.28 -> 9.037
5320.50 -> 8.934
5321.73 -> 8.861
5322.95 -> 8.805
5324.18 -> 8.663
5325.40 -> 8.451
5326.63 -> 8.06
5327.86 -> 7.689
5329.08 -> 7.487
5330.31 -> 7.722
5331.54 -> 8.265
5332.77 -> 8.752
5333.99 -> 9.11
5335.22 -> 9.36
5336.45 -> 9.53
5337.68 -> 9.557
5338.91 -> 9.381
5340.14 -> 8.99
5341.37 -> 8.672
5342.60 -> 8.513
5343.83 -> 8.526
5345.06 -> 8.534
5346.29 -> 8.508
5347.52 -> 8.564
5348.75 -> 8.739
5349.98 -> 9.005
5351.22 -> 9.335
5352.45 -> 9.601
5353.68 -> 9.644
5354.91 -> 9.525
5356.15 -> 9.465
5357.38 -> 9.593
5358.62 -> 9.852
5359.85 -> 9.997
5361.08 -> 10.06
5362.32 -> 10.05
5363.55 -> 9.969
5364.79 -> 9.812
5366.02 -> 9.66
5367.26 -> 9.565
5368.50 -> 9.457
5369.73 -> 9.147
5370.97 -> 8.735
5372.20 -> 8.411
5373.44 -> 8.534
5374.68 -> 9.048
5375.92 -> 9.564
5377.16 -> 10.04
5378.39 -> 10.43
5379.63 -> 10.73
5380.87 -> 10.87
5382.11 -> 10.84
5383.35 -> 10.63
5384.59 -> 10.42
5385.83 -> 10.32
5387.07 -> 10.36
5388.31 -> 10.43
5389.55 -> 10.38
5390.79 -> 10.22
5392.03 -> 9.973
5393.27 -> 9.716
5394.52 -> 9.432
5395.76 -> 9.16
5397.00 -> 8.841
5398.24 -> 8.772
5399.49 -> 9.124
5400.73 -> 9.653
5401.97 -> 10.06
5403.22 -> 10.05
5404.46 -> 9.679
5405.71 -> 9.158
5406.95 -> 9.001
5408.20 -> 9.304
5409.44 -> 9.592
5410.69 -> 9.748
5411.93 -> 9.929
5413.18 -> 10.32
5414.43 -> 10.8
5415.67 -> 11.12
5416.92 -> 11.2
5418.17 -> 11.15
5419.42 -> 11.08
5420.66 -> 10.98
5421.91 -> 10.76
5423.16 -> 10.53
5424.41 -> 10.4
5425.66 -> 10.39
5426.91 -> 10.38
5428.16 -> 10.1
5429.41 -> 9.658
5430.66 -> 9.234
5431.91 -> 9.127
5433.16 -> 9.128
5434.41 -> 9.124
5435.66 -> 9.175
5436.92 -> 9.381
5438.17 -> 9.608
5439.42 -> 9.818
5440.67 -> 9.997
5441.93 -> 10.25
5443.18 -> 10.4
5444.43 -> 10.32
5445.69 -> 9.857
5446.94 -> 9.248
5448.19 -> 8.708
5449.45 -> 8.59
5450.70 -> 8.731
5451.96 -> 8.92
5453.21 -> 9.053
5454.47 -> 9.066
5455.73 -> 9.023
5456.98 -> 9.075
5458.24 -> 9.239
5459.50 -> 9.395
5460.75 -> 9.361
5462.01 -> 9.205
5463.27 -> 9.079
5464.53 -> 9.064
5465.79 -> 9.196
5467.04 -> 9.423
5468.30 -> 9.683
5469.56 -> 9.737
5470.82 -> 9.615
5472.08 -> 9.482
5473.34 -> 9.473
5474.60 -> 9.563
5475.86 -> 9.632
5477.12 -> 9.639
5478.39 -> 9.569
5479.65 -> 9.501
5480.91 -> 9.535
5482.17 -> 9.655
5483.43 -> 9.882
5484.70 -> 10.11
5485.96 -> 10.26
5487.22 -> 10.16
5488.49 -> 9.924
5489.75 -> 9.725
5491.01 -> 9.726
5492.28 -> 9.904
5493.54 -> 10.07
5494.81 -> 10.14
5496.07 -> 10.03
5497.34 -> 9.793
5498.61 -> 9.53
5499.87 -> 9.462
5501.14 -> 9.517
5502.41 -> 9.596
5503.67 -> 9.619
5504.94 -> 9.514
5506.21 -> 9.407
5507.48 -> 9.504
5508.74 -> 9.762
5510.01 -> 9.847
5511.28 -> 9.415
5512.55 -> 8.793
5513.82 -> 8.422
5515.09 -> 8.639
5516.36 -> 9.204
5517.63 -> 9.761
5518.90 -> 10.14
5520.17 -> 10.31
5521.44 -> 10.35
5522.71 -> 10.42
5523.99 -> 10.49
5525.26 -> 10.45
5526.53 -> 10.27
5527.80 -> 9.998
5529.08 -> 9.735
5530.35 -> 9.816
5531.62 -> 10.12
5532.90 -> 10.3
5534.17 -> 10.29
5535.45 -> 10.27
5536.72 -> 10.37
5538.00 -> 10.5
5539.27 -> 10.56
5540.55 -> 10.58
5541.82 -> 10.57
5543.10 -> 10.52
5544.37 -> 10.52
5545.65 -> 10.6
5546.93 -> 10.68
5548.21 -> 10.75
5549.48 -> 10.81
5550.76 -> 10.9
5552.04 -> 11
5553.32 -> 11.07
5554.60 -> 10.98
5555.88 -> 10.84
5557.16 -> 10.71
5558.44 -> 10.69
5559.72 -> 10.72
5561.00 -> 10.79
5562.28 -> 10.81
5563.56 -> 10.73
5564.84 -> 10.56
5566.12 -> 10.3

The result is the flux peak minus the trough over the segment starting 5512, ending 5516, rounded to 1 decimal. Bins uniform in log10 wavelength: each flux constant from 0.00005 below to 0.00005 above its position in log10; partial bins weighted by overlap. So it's 0.4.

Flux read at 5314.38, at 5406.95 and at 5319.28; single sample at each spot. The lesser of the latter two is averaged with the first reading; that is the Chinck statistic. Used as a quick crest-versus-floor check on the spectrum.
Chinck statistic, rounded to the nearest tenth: 9.2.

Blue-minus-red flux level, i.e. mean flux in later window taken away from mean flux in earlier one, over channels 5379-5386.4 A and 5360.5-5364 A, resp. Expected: -0.6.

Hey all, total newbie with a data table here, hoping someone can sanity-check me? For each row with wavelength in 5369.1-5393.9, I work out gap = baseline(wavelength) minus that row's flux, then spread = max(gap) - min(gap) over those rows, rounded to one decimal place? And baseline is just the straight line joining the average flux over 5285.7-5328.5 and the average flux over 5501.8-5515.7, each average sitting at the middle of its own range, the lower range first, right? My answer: 2.4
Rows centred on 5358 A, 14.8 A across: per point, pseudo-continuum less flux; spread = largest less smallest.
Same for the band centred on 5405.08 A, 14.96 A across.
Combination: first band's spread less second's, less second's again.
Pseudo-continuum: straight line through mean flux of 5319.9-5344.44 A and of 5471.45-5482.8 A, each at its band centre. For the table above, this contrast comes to -1.9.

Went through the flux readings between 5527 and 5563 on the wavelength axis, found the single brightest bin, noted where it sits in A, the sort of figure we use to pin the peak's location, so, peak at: 5553.32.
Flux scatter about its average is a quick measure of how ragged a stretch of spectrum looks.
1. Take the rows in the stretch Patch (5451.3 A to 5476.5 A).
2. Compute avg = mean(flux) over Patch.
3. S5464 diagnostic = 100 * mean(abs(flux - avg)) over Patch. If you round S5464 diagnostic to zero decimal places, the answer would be 22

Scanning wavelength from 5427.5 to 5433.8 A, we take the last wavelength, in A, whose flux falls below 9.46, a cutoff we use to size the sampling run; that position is 5433.16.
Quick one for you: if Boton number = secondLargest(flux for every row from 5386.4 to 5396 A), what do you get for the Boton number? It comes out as 10.38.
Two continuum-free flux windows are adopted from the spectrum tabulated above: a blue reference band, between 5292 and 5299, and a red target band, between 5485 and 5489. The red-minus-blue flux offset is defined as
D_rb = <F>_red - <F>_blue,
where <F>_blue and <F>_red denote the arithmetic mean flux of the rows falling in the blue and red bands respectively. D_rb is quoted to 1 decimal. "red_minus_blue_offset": 1.2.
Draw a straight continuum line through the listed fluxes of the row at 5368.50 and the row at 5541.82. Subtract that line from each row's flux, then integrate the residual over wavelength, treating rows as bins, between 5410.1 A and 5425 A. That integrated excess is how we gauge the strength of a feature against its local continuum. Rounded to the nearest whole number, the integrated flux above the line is 13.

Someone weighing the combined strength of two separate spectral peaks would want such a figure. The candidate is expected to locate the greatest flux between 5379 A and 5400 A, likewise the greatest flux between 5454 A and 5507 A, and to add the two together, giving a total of 21.1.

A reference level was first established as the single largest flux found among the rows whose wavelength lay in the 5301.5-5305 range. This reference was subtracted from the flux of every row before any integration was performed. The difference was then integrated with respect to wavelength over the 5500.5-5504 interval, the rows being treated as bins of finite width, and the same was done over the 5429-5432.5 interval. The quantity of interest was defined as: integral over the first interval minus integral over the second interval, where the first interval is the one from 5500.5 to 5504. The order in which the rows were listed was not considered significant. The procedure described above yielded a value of 0.9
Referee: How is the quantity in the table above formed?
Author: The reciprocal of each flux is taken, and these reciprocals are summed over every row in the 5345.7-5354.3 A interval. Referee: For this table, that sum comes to 0.77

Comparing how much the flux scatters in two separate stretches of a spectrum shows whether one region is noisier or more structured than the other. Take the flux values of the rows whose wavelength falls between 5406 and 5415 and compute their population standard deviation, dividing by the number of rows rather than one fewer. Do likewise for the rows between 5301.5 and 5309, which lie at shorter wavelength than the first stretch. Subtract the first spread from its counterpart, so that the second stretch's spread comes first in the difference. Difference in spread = -0.20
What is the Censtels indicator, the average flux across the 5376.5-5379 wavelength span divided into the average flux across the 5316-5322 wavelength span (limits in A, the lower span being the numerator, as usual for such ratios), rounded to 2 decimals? 0.88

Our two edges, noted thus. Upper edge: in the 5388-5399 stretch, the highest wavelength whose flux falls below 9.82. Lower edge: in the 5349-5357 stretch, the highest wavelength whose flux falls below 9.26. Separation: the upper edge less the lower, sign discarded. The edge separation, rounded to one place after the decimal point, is 48.3 A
